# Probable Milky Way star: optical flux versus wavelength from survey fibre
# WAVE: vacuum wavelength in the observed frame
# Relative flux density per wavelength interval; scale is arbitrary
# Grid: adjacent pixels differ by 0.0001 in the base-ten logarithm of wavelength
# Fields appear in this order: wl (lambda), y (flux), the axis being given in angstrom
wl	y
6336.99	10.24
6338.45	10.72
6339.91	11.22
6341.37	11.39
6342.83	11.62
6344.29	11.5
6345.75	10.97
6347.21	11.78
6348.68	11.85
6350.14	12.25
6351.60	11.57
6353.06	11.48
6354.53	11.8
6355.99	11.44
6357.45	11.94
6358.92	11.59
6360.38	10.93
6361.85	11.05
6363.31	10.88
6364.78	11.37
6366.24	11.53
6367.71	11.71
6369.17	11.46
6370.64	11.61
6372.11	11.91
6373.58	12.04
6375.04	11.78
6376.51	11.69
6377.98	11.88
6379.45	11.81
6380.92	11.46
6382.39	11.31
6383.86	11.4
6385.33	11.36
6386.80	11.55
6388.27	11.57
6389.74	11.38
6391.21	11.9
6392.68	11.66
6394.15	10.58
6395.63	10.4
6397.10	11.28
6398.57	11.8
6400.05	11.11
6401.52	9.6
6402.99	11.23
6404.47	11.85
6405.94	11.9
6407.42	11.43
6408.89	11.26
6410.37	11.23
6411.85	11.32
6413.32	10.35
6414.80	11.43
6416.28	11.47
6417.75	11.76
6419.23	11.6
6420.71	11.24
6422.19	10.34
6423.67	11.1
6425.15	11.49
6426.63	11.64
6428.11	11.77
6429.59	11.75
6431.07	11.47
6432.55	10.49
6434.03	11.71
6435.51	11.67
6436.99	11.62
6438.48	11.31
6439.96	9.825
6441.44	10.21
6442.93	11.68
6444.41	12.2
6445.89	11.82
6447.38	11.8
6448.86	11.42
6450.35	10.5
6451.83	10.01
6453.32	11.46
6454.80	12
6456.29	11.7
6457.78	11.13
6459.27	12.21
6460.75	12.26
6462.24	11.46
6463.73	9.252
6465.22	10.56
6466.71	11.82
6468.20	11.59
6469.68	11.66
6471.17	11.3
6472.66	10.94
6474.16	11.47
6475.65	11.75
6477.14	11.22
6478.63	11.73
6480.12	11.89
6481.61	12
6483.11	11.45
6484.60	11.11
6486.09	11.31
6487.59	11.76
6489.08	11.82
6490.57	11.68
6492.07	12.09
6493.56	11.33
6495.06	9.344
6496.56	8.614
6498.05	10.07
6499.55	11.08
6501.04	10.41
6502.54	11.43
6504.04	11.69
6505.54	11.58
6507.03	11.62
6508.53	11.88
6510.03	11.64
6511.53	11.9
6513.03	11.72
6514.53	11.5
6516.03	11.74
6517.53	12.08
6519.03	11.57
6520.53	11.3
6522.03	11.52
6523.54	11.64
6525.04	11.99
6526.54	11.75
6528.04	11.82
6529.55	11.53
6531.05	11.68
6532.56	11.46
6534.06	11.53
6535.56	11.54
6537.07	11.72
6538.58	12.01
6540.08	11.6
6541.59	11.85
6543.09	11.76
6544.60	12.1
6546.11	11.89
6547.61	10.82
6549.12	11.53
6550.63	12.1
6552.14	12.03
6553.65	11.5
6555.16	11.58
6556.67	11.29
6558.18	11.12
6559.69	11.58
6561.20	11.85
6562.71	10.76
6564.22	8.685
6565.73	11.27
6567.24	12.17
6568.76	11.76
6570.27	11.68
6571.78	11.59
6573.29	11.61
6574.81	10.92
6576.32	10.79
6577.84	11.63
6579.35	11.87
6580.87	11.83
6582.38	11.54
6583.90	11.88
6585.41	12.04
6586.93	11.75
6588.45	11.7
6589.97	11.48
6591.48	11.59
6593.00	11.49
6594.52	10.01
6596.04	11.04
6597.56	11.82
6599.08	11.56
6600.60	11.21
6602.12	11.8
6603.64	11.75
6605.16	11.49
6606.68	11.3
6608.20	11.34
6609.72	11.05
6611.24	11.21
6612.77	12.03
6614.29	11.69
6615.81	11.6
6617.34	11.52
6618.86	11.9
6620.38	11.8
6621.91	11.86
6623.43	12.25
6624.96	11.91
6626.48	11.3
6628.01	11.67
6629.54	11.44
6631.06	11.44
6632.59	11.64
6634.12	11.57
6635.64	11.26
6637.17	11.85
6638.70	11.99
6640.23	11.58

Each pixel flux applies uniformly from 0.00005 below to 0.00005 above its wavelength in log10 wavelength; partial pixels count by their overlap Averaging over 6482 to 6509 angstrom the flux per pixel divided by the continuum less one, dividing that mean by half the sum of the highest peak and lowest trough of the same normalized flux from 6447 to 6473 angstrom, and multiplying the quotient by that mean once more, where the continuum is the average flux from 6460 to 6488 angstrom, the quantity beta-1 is -0.010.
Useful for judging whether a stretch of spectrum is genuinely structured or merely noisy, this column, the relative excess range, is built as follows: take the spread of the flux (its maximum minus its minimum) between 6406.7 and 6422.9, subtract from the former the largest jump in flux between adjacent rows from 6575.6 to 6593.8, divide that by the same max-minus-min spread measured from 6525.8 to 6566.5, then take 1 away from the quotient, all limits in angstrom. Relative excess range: -0.8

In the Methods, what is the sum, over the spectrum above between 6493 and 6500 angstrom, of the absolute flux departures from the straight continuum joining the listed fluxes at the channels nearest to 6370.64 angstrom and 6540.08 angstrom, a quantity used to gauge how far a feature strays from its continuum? 7.6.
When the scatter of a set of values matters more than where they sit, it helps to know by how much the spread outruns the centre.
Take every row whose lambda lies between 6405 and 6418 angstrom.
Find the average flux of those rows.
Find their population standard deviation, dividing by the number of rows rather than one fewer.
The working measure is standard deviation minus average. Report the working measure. -10.9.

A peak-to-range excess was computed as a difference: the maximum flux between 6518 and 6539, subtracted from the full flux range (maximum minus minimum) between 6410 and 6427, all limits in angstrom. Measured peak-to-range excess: -10.6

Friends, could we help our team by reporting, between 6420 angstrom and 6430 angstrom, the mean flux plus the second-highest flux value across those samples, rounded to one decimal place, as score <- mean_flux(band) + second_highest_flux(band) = 23.1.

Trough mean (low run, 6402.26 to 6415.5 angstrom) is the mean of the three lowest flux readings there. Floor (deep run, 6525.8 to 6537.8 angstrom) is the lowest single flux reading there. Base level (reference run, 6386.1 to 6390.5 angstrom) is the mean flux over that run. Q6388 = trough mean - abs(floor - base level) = 10.9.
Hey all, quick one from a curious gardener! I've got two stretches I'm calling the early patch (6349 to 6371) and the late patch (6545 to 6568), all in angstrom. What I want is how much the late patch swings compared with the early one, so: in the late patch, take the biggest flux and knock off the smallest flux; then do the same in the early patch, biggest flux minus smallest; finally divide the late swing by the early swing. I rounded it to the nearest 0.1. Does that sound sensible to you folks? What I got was 2.5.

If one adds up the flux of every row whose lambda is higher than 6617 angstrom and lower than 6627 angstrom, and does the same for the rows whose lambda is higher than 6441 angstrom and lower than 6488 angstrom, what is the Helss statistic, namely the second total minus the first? 282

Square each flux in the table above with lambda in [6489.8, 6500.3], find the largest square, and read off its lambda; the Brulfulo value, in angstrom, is 6492.07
